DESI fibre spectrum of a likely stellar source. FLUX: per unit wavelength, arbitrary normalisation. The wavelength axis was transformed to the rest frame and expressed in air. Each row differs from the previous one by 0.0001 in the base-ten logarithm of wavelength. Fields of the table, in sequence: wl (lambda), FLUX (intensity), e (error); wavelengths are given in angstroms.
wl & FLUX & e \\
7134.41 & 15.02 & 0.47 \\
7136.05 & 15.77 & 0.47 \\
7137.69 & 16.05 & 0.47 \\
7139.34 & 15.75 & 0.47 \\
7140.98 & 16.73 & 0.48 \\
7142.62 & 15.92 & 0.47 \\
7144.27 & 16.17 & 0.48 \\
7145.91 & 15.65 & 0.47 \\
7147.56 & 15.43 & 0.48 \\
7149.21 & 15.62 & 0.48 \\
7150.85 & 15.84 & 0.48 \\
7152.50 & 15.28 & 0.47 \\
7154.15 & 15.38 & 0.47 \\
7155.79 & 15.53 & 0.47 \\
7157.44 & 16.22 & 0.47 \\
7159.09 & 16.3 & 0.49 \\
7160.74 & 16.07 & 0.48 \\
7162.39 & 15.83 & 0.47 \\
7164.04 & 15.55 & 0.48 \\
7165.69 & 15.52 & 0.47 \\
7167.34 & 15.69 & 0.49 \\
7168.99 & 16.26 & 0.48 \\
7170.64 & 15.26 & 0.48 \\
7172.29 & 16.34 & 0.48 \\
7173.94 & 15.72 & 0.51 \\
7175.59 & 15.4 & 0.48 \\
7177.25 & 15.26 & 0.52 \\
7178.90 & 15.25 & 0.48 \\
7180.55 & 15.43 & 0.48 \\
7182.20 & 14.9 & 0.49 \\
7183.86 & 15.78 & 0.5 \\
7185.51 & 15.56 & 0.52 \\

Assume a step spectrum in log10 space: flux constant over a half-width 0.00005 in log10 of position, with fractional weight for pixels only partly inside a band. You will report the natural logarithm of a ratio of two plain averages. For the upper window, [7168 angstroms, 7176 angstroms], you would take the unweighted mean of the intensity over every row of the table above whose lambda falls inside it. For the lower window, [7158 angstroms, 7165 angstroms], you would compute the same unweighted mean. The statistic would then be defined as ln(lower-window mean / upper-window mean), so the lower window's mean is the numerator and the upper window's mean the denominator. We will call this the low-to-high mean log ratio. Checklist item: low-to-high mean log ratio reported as 0.01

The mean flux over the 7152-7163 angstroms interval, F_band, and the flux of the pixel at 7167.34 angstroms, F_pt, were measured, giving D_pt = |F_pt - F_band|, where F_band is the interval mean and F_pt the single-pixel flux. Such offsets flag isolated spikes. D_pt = 0.1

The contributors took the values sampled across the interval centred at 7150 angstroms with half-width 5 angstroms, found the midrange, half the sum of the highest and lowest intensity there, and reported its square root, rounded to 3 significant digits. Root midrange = 3.94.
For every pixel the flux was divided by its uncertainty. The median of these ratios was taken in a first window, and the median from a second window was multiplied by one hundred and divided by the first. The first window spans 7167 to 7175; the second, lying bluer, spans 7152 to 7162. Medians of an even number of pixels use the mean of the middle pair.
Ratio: 104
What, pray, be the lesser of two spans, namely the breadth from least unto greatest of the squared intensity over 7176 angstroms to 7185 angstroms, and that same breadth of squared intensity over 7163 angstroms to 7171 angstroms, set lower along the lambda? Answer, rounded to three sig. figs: 27.0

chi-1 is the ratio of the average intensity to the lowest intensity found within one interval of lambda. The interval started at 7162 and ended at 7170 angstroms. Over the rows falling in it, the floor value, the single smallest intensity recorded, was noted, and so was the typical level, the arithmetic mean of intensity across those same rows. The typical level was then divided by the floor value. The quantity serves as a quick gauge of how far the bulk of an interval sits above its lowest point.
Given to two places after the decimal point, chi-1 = 1.02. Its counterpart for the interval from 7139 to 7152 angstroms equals 1.03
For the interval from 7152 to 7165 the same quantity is 1.03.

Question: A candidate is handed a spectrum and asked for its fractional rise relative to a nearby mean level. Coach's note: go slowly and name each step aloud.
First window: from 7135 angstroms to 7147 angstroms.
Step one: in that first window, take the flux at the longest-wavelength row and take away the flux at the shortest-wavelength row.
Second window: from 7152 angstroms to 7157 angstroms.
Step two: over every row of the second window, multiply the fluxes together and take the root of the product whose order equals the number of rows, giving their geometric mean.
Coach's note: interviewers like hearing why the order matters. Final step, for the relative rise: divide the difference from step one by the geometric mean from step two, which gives -0.008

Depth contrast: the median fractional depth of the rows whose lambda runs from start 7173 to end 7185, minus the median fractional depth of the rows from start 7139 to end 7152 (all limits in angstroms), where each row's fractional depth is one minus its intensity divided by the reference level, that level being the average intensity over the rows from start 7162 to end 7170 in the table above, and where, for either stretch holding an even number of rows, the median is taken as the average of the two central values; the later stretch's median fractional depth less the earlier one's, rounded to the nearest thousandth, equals 0.025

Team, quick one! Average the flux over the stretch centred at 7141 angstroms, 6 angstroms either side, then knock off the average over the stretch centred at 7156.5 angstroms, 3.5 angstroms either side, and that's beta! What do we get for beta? 0.1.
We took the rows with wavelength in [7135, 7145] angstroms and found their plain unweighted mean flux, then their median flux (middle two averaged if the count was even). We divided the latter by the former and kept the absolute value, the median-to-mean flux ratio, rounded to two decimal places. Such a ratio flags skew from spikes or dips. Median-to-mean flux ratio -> 1.00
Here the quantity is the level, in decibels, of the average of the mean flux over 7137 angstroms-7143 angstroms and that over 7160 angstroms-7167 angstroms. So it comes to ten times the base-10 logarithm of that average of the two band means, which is 12.02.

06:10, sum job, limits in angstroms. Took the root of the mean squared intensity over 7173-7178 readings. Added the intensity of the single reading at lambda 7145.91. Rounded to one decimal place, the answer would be 31.1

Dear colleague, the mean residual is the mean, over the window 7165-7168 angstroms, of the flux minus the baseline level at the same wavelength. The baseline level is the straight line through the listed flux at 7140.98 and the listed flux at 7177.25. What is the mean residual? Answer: -0.1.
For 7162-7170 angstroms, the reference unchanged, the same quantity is 0.0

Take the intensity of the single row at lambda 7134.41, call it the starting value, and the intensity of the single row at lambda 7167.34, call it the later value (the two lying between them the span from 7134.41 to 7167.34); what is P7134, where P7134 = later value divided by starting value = 1.04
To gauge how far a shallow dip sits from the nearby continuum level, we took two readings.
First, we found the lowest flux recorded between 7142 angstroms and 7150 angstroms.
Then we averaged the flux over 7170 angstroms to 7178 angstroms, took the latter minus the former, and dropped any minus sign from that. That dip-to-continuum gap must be 0.17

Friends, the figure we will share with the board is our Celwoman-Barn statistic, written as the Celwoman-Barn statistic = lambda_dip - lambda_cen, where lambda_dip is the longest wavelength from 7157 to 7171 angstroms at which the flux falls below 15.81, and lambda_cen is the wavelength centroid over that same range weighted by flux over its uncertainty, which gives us 6.7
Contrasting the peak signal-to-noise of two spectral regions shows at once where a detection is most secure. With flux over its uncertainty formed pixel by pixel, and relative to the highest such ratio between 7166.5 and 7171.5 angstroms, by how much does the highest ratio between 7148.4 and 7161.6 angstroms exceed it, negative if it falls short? 0.6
